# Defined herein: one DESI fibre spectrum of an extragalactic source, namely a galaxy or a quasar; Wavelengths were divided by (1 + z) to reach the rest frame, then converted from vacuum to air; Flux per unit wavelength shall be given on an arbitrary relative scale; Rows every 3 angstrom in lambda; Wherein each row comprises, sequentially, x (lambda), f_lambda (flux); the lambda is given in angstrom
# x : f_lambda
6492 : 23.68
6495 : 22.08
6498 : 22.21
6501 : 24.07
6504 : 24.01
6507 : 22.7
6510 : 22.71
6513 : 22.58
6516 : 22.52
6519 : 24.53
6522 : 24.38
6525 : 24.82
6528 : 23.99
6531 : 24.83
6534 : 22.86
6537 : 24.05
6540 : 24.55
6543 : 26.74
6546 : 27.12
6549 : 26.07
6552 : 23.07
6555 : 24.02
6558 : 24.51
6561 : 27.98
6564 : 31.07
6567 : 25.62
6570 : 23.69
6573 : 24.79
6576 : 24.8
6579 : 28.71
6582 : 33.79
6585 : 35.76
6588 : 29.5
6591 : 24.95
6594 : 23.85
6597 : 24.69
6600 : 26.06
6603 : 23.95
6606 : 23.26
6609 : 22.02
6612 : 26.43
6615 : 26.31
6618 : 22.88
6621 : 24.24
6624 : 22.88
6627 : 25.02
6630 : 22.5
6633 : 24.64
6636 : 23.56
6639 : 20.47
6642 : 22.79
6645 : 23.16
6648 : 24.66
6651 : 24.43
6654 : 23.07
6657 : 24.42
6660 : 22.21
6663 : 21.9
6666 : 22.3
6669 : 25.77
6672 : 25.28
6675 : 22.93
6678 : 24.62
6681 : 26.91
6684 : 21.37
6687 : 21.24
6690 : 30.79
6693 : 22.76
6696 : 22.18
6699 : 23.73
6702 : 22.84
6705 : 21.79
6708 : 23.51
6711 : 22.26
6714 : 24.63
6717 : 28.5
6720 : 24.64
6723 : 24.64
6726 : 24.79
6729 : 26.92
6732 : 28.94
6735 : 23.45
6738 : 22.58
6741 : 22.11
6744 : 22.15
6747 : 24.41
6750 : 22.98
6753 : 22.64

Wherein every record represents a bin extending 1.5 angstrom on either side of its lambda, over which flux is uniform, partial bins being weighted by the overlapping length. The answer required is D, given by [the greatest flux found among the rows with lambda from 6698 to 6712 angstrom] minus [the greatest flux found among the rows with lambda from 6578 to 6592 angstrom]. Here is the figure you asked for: -12.0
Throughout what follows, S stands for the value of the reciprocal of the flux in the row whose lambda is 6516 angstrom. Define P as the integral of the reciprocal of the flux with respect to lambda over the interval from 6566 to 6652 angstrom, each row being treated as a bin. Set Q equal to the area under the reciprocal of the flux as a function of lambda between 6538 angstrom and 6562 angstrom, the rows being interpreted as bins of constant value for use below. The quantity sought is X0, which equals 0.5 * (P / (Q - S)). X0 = 1.9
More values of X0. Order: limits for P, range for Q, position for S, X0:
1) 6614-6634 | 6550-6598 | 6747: 0.2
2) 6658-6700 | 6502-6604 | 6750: 0.2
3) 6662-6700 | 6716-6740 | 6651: 0.9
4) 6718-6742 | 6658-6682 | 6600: 0.5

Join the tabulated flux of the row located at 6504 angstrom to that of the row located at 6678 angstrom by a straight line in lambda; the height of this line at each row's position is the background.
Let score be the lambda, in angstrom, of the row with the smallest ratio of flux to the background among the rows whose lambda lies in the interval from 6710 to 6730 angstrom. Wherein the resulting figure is 6711 angstrom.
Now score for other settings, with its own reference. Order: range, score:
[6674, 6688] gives 6687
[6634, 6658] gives 6639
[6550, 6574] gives 6552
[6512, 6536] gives 6516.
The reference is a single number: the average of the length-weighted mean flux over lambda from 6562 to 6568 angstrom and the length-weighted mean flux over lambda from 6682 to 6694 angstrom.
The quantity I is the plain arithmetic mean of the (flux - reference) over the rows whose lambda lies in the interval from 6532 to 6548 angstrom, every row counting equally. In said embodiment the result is -1.3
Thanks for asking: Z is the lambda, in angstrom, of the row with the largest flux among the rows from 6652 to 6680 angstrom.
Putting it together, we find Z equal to 6669 angstrom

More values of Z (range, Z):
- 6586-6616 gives 6588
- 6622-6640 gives 6627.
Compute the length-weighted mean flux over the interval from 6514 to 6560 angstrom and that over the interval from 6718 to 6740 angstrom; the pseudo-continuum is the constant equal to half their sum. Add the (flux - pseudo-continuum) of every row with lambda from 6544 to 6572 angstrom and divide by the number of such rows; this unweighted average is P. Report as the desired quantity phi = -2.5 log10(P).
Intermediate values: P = 1.1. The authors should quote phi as -0.1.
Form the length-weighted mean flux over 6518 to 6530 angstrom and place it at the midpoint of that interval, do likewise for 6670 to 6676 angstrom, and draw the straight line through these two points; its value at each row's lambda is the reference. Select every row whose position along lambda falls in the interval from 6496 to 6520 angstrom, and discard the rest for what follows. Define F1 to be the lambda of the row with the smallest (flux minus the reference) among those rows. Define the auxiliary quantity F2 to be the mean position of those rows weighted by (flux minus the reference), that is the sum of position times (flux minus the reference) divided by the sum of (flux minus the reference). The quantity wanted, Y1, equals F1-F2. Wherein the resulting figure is -9.9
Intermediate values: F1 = 6498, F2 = 6507.9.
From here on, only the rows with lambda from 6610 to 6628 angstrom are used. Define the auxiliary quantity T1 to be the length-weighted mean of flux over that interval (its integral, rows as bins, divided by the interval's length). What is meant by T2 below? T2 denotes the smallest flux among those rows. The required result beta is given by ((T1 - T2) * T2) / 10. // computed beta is 4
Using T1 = 24.5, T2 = 22.88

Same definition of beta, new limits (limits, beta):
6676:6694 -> 7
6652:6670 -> 3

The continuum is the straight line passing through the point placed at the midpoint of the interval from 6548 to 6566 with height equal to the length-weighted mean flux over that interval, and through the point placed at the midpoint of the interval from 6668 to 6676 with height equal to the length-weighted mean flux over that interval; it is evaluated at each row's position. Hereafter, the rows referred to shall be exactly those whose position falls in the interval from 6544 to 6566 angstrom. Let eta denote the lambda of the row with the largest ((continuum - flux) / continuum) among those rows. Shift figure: 6552 angstrom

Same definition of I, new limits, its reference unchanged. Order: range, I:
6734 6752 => -3.4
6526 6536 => -2.5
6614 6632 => -2.4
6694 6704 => -3.5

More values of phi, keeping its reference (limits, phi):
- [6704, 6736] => 2.9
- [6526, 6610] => -0.1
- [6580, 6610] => -0.7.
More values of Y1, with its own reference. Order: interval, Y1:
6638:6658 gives -3.5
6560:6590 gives -8.2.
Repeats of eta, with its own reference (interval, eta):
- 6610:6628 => 6618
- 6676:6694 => 6687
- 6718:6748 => 6741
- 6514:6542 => 6516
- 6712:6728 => 6714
